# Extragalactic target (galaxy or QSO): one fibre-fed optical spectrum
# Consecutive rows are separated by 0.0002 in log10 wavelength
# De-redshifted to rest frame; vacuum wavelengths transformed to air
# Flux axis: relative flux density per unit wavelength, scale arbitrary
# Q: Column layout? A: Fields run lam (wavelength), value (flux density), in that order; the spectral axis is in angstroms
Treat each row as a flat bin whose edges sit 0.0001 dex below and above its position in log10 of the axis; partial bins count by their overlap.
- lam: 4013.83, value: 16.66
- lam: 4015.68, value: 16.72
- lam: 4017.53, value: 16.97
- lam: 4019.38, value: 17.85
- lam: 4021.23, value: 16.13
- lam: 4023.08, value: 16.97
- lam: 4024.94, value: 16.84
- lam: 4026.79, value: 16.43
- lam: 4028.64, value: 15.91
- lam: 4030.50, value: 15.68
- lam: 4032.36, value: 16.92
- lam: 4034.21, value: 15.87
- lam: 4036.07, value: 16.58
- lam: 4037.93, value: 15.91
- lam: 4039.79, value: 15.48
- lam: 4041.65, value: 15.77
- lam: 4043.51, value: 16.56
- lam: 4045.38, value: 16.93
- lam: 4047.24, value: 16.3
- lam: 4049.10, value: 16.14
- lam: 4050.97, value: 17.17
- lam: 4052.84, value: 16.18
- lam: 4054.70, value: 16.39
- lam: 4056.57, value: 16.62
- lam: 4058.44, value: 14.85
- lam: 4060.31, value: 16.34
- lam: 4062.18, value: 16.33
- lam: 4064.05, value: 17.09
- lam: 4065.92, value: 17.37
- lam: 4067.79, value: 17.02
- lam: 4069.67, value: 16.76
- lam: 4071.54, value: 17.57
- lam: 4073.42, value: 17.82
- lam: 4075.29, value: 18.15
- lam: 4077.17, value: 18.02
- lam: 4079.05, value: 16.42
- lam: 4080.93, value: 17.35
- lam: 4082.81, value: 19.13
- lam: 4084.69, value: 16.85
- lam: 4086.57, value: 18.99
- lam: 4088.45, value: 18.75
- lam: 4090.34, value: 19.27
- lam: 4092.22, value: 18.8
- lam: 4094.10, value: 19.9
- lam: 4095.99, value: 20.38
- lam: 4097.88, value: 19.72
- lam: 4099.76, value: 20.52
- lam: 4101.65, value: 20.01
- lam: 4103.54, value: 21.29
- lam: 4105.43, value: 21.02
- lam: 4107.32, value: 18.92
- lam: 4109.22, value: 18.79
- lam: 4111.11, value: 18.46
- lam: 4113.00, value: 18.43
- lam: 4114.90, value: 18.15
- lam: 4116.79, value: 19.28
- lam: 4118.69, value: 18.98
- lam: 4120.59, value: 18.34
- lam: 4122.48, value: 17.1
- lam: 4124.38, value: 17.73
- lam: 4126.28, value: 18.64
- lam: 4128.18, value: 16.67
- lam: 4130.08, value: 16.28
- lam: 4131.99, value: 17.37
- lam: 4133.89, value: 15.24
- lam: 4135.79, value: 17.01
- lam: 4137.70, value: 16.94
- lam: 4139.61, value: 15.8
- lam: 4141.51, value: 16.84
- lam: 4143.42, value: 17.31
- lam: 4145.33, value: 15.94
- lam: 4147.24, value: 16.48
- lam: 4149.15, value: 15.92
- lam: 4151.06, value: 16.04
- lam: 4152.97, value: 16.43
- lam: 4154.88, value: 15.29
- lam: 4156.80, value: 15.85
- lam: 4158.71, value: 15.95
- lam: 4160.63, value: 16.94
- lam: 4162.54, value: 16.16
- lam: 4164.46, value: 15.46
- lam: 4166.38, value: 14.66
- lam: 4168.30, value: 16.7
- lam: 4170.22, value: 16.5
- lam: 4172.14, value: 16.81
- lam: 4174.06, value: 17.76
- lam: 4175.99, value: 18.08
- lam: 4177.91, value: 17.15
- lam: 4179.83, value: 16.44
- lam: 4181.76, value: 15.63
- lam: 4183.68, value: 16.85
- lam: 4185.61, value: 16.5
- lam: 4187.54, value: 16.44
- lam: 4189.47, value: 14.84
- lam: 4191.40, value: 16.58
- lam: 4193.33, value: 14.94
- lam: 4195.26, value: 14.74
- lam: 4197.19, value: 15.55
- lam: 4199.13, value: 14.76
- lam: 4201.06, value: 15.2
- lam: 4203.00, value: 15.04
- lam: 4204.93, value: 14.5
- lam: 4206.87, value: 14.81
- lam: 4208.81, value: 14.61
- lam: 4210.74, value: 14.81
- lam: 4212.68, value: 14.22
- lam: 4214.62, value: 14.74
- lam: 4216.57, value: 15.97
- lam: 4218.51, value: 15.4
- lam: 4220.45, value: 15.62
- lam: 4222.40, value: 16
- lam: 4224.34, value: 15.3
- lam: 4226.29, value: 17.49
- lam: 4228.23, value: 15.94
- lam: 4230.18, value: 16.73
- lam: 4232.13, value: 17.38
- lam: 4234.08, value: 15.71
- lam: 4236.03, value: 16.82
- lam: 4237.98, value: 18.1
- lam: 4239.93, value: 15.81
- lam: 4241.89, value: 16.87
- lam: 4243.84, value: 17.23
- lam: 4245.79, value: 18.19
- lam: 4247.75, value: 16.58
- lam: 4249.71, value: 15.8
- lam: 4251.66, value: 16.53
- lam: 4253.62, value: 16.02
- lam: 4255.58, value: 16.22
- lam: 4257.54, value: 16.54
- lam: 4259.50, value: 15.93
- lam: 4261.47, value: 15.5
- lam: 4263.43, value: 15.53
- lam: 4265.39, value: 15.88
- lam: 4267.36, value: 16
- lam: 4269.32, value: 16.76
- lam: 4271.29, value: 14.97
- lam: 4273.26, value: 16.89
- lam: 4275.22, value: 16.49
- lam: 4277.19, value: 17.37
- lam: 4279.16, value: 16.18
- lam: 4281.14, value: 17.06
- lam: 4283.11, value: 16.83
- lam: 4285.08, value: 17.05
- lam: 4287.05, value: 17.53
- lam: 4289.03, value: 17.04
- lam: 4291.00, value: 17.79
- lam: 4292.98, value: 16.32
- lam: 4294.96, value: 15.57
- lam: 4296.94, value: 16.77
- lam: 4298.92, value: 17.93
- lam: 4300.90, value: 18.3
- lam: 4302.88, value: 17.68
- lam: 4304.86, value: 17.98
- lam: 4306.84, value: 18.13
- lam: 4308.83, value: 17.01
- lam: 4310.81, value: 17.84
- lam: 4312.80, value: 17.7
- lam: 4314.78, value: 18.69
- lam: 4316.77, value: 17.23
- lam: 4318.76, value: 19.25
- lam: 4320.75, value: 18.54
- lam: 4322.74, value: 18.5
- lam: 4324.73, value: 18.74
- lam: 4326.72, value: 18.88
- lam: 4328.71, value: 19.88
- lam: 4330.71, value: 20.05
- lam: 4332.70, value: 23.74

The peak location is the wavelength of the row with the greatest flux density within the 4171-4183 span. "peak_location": 4175.99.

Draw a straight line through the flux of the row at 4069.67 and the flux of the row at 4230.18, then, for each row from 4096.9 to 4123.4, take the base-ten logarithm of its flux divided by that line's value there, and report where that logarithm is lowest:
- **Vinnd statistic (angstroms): 4122.48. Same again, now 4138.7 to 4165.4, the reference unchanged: 4154.88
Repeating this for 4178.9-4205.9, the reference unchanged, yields 4204.93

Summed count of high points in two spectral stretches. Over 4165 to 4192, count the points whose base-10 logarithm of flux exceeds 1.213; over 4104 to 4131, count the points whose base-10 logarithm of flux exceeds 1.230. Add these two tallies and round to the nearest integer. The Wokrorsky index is 23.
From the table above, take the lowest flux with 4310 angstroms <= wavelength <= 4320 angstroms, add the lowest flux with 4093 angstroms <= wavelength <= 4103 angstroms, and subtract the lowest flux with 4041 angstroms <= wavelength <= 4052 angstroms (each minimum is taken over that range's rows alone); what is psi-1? 21.2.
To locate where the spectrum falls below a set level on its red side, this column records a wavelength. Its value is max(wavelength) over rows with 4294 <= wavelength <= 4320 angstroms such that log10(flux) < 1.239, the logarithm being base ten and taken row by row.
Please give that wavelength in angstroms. 4316.77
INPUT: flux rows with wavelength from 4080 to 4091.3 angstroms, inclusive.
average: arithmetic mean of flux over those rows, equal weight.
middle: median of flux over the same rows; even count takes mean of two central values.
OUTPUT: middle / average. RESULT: 1.03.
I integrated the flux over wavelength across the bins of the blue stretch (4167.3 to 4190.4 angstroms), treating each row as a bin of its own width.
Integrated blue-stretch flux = 384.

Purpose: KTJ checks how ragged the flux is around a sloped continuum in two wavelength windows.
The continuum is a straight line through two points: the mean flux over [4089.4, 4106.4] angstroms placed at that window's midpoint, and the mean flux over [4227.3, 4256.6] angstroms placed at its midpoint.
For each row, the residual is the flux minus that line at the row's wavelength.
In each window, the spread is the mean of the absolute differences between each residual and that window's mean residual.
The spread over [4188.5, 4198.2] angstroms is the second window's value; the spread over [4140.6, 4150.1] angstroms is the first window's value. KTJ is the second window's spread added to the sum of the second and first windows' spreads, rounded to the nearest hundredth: 1.63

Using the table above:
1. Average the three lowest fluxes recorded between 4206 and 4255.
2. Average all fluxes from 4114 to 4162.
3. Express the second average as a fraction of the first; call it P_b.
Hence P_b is 1.16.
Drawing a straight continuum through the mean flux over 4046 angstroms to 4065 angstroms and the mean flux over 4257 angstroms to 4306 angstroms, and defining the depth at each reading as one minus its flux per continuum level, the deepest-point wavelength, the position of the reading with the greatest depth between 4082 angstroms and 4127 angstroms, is 4084.69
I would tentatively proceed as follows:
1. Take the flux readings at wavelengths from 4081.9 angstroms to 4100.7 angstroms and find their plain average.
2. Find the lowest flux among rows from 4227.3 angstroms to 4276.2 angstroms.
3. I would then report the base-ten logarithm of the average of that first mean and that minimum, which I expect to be 1.233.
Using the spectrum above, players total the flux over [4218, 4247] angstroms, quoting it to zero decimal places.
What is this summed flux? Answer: 249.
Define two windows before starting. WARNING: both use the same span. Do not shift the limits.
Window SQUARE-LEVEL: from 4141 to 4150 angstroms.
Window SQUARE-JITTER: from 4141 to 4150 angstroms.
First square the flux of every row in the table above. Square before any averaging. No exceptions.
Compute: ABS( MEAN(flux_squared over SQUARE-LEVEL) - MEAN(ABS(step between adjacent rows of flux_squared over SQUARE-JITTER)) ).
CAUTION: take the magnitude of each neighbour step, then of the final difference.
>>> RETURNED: 248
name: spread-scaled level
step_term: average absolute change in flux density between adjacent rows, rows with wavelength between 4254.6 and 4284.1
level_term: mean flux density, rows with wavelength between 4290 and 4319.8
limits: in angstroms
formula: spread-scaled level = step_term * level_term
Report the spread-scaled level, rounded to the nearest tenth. 12.5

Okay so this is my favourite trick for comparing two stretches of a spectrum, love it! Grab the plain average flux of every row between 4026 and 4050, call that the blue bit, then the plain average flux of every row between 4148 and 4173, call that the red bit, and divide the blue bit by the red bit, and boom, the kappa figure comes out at 1.01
